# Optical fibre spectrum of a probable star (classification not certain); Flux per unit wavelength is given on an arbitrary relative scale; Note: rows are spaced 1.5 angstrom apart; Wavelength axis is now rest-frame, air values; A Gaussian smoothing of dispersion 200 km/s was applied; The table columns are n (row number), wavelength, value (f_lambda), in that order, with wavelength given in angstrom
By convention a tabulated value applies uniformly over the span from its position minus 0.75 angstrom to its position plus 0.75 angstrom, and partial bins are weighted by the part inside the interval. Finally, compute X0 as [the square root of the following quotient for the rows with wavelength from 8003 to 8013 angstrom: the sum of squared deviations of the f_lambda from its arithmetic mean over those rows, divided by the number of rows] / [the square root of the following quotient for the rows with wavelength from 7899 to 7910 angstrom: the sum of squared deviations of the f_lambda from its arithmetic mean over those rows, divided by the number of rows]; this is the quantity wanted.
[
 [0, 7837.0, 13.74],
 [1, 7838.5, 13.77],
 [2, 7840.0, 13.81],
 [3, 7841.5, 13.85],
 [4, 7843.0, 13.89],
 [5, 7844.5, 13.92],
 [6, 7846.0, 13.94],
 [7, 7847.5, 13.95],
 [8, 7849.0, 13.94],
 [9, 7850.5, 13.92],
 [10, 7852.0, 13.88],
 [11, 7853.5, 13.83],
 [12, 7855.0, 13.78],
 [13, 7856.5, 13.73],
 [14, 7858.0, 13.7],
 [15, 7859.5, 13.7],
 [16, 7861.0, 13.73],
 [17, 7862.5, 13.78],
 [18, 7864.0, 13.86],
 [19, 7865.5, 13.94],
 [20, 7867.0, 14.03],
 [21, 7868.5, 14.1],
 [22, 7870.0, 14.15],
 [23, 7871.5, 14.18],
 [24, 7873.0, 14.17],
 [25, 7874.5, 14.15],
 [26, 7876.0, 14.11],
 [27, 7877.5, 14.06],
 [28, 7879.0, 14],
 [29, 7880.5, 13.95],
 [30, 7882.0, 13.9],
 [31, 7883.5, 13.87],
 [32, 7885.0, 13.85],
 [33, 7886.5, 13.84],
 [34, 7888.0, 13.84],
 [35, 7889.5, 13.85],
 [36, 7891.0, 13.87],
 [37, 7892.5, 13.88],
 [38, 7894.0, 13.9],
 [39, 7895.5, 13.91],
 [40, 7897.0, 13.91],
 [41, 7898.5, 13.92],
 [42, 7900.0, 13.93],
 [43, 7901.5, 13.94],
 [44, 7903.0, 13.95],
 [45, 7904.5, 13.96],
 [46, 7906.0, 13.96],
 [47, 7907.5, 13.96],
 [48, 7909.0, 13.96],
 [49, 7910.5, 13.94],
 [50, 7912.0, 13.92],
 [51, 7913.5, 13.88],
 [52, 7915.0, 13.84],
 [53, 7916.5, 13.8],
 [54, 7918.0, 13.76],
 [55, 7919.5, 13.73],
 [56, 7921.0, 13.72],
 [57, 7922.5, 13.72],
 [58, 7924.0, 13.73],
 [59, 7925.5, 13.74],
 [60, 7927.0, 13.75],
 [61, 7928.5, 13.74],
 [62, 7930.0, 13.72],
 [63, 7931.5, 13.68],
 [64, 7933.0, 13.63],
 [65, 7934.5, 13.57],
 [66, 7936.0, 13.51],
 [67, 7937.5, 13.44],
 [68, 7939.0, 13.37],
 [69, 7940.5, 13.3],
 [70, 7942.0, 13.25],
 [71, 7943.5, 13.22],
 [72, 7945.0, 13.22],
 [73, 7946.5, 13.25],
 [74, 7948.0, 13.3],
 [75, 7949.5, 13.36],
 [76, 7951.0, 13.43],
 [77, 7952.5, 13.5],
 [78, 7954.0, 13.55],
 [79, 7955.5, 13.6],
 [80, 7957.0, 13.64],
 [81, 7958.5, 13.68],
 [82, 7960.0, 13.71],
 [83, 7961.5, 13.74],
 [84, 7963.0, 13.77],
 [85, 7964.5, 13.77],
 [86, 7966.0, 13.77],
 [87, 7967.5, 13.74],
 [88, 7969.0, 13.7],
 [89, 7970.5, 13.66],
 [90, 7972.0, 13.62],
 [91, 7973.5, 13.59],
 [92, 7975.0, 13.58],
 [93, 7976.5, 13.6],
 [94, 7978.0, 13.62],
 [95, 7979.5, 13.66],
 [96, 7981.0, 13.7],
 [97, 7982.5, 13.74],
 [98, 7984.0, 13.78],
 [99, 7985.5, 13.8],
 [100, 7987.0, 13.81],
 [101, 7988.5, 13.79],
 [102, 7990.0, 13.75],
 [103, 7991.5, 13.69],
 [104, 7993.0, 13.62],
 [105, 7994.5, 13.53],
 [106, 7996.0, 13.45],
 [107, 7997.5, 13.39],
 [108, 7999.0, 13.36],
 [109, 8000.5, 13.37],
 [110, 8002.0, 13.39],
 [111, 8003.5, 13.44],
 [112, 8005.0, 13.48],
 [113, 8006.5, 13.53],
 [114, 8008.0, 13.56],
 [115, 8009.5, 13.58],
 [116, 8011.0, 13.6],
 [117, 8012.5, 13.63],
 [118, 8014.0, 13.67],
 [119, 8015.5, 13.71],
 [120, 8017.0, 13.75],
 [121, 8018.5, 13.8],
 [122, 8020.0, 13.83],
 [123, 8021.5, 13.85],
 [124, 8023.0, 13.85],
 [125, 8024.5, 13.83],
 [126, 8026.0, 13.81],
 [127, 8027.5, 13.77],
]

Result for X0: 5.5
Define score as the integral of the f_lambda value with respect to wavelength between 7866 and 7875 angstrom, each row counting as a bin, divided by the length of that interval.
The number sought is 14.1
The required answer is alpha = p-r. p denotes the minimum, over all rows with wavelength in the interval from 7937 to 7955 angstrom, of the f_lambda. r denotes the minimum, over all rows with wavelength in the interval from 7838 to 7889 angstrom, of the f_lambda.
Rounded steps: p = 13.22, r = 13.7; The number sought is -0.48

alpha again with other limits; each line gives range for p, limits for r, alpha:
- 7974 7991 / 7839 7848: -0.23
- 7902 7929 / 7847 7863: 0.02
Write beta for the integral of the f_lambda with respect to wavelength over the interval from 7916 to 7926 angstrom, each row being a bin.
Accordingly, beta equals 137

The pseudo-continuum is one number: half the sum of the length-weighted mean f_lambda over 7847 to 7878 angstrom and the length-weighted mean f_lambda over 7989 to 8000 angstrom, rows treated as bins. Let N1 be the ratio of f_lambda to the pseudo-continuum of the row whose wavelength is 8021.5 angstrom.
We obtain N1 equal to 1.01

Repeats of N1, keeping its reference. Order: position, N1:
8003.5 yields 0.98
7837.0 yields 1.00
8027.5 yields 1.00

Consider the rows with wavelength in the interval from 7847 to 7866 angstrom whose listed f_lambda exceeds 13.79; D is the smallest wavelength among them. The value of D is 7847.5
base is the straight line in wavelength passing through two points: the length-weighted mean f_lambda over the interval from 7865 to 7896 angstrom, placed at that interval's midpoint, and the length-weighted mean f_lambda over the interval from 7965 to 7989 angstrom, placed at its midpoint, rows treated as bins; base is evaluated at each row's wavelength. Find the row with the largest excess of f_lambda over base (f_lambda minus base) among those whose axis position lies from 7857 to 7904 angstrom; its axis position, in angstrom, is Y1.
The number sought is 7871.5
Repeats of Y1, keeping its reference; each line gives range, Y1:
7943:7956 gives 7955.5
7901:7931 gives 7909.0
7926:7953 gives 7927.0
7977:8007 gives 7987.0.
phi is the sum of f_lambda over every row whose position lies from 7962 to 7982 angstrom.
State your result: 178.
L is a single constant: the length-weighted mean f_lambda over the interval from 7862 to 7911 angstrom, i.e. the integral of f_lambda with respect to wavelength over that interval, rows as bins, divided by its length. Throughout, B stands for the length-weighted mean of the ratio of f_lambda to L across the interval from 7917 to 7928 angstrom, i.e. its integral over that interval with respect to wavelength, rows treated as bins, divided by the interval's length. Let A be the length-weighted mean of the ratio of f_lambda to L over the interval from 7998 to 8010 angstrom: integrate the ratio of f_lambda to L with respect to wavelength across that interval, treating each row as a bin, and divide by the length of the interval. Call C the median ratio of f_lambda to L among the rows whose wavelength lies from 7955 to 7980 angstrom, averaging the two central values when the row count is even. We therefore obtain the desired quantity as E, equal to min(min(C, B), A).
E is 0.964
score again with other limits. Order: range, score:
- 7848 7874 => 13.9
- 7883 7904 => 13.9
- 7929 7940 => 13.6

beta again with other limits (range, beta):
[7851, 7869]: 249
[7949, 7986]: 505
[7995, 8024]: 394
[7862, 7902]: 558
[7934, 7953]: 254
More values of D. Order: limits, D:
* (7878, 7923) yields 7879.0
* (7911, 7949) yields 7912.0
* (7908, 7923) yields 7909.0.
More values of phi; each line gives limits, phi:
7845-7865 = 180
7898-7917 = 181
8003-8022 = 177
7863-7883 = 183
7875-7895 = 181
